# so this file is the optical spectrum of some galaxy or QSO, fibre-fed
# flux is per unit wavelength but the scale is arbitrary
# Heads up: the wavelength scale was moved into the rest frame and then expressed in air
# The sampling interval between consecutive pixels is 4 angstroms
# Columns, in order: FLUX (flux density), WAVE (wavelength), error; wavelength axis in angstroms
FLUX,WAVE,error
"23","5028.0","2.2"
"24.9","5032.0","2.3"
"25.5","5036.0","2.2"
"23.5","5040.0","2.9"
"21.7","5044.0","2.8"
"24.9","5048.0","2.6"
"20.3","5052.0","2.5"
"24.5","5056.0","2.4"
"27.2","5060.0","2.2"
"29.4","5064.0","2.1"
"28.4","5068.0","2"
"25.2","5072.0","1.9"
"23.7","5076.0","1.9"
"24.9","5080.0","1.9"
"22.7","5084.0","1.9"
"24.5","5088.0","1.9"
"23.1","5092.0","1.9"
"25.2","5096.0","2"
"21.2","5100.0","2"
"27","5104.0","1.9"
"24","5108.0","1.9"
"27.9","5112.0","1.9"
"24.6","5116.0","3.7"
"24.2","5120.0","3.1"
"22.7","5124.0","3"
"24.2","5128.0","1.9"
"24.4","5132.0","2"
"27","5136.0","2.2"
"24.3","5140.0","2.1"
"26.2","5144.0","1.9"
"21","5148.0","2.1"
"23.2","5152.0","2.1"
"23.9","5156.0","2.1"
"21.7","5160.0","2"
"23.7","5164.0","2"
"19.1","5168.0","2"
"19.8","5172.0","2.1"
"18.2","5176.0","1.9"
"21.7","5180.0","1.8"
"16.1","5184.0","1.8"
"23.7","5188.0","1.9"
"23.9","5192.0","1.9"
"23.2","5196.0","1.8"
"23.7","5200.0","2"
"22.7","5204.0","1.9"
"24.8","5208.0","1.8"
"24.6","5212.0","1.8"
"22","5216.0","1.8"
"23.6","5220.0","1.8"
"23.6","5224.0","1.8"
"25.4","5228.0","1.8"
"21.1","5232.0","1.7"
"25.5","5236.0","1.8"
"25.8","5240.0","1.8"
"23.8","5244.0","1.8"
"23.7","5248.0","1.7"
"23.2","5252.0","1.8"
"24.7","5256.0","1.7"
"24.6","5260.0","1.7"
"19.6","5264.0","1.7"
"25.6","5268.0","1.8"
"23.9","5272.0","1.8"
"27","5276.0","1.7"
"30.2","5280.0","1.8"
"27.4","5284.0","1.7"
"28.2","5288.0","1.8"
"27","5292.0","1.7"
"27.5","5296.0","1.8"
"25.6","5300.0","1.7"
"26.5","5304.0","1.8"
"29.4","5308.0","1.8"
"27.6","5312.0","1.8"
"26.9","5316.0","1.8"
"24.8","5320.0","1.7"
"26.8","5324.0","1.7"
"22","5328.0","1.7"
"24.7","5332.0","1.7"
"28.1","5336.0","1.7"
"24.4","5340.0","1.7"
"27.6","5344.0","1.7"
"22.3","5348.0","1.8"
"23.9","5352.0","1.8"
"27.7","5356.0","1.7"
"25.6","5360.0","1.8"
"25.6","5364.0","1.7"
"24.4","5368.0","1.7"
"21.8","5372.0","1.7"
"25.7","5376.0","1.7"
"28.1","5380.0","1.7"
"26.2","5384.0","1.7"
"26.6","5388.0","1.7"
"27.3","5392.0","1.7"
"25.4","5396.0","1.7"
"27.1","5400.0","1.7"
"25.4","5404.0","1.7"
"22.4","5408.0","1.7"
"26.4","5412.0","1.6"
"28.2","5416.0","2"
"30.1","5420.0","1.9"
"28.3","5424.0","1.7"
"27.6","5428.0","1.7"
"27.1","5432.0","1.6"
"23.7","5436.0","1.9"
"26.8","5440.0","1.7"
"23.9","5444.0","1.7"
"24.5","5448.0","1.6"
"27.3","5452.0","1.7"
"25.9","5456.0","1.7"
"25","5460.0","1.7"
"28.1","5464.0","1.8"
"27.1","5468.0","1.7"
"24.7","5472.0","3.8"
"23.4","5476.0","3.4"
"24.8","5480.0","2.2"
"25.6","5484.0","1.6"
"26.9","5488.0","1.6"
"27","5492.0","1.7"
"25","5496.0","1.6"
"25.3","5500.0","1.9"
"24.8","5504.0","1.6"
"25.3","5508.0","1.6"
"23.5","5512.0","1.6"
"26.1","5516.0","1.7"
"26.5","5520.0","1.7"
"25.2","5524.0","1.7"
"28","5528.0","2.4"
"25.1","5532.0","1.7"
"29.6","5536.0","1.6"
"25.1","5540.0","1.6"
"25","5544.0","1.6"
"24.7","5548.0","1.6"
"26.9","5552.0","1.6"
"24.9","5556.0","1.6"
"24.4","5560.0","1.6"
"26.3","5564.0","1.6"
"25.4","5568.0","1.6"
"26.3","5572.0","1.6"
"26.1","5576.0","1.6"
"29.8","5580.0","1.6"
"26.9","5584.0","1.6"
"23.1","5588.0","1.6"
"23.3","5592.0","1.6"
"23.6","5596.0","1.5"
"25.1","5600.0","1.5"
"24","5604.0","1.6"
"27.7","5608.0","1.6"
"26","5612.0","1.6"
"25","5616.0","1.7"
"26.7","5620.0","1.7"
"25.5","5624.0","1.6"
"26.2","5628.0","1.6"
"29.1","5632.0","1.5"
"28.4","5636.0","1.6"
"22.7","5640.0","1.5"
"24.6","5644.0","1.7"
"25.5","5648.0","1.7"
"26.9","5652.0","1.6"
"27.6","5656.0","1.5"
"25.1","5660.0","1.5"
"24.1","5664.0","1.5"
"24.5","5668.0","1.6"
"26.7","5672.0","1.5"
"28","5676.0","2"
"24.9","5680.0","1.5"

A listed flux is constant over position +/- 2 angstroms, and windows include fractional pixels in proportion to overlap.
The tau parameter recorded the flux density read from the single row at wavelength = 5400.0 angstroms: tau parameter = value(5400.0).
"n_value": 27.1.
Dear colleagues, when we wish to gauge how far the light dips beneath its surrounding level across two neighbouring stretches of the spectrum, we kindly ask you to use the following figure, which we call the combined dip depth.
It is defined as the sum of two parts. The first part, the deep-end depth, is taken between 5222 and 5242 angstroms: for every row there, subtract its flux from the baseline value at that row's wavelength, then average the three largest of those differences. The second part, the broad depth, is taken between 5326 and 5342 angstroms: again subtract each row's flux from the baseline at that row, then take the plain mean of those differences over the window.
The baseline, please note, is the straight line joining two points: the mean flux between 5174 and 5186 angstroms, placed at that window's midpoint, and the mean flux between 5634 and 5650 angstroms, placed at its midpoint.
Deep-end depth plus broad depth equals -7.9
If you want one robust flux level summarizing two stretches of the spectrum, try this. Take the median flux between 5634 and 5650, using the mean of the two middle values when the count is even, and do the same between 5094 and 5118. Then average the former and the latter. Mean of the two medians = 25.0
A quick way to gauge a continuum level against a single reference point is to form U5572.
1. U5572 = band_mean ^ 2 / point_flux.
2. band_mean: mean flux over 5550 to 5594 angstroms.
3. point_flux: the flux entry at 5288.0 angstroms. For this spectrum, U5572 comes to 24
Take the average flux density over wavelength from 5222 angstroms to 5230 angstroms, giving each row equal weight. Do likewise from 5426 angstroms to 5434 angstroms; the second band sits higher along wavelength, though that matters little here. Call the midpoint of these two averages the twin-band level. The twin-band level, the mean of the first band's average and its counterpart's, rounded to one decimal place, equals 25.9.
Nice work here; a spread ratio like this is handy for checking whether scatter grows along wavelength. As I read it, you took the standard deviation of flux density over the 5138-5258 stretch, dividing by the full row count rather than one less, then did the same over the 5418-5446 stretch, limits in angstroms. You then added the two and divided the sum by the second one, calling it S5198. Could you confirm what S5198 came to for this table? 2.1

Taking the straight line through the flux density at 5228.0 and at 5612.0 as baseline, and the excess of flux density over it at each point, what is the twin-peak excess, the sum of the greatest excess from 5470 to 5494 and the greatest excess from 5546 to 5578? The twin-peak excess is 2.2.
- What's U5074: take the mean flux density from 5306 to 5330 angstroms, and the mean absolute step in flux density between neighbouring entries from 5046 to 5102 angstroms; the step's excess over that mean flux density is -23.8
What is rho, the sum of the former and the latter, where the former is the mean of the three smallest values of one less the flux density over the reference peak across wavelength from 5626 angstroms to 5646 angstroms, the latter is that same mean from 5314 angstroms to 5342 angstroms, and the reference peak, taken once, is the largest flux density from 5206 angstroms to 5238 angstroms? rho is -0.16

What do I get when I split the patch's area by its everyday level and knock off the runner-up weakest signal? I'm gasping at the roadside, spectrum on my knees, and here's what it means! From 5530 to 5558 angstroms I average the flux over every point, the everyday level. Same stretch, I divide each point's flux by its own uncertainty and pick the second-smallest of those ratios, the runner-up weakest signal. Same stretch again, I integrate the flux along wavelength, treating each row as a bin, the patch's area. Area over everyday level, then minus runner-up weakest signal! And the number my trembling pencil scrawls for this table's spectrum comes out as 12.6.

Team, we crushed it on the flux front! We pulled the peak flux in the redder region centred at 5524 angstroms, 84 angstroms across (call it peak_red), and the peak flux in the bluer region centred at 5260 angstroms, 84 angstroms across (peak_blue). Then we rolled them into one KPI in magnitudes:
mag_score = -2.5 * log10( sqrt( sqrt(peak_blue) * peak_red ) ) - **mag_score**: -2.76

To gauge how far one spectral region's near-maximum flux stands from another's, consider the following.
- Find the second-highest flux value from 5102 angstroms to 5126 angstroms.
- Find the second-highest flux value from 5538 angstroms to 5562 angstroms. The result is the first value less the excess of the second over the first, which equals 29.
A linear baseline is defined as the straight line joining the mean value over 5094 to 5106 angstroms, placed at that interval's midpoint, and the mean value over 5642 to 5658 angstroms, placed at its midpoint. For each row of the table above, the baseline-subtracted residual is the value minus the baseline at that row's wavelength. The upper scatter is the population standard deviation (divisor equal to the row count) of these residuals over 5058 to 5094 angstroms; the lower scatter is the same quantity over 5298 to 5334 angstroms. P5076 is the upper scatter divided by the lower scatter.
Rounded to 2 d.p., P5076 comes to 1.13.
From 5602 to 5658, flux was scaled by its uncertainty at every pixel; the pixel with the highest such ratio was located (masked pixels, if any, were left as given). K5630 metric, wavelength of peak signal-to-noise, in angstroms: 5632.0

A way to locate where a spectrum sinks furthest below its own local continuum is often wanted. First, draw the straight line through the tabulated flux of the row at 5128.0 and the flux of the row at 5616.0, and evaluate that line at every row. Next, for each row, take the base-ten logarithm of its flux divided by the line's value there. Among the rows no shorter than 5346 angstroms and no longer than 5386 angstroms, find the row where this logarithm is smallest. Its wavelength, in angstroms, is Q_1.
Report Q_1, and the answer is 5372.0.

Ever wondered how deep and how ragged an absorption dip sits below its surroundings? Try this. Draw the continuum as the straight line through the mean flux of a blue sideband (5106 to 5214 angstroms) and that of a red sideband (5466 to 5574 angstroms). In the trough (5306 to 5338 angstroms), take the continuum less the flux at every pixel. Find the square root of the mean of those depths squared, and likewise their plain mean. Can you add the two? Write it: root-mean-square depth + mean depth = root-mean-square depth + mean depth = 0.98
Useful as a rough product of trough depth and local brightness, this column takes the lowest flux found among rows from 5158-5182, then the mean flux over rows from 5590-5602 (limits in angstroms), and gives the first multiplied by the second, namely 437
